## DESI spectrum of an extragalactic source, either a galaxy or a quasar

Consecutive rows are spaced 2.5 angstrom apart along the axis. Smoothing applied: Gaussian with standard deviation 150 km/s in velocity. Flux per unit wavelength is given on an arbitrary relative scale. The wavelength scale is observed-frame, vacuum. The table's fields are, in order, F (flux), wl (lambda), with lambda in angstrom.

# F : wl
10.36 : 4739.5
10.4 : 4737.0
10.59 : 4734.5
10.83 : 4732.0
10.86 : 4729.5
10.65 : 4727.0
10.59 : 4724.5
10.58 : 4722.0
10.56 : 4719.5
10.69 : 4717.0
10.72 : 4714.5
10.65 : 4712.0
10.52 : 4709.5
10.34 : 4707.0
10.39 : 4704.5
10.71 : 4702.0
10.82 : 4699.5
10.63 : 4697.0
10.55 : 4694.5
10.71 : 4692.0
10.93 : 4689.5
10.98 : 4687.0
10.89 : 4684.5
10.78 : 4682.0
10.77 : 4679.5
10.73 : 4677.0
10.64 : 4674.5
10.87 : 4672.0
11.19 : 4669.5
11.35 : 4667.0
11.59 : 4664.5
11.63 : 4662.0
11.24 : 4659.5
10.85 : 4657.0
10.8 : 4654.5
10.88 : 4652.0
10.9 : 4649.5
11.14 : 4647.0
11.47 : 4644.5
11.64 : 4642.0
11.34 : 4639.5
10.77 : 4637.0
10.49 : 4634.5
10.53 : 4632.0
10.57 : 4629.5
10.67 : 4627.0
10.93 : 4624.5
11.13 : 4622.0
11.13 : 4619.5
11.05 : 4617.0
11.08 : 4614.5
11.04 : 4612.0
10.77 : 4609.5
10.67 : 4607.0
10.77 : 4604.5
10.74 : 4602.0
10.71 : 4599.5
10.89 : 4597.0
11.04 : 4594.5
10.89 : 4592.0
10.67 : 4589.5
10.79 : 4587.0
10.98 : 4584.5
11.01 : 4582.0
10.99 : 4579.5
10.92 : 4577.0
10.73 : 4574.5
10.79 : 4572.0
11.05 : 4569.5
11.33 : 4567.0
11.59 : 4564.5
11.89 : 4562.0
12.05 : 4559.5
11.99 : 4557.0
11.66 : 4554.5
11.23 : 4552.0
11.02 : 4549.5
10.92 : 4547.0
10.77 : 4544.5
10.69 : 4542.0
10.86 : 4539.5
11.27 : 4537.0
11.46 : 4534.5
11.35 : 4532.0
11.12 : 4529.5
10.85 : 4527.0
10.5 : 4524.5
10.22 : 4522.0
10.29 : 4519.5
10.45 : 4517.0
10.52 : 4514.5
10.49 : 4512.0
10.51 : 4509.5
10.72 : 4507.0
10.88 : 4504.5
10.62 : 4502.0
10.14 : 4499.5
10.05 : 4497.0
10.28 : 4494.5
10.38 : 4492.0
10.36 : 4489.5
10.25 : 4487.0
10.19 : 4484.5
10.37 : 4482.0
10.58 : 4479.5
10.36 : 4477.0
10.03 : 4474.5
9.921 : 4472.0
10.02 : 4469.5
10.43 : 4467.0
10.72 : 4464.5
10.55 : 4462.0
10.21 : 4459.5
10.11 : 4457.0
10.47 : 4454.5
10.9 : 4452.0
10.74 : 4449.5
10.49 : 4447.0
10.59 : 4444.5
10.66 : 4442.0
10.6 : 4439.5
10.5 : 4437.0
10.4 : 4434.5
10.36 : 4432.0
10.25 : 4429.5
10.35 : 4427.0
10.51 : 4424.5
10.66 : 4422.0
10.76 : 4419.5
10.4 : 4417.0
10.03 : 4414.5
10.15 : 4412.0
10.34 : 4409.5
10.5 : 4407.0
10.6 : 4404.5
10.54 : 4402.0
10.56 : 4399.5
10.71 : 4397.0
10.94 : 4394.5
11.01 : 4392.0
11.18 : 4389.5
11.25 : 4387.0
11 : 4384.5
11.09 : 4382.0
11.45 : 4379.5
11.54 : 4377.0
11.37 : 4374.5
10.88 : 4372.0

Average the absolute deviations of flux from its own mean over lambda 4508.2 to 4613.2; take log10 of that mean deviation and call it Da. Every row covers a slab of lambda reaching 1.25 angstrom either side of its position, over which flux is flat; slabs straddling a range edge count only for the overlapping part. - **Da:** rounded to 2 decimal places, -0.49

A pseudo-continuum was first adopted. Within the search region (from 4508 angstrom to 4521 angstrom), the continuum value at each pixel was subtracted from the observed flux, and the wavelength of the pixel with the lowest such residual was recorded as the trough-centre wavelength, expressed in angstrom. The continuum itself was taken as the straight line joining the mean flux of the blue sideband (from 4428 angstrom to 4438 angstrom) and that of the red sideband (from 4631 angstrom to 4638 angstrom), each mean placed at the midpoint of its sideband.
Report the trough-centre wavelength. 4519.5 angstrom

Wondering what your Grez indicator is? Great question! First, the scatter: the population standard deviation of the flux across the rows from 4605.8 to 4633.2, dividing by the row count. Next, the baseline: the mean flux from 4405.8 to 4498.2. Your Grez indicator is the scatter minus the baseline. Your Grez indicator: -10.17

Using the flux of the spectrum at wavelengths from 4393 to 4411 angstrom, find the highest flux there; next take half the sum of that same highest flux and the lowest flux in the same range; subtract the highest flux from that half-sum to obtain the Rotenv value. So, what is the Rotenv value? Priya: -0.30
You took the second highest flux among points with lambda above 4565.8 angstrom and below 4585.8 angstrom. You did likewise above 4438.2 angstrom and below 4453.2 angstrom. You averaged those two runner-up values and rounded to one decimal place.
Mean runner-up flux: 10.9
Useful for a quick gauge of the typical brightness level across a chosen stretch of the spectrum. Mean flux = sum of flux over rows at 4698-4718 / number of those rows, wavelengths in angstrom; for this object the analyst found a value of 10.6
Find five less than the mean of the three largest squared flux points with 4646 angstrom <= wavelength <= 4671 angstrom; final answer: 128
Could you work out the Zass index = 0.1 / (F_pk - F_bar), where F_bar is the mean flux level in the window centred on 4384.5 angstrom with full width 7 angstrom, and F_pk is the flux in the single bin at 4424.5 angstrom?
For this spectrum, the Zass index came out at -0.2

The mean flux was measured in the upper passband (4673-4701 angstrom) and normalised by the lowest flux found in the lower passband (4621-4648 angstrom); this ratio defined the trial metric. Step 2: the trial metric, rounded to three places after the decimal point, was 1.026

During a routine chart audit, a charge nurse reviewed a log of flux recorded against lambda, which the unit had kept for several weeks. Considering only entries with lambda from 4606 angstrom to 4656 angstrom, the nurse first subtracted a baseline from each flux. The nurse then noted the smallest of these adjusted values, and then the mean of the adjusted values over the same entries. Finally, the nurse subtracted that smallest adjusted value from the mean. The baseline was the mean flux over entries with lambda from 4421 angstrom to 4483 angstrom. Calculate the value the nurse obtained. 0.46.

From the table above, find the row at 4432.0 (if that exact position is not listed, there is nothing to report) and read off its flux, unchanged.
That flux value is 10.36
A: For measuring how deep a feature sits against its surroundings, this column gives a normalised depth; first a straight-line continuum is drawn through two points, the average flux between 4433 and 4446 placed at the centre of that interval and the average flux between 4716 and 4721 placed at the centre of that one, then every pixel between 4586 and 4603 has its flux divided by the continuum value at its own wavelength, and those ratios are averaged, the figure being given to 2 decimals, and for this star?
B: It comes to 1.02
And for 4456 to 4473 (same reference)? 0.97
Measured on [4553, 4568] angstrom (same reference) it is 1.11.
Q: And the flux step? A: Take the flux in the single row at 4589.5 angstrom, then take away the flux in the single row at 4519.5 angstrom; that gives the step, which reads 0.38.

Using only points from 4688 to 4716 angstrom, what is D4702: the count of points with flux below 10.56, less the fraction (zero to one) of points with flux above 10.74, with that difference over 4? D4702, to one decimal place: 1.0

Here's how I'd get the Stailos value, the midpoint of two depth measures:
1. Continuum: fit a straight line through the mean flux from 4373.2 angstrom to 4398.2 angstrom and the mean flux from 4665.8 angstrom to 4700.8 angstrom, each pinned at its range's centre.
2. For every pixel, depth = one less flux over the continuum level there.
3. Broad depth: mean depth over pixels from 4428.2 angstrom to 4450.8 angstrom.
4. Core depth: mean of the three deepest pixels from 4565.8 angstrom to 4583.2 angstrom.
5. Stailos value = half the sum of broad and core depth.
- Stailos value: 0.03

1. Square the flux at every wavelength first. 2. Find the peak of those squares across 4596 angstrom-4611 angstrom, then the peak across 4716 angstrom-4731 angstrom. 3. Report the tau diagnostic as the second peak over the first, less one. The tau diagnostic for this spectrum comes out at -0.01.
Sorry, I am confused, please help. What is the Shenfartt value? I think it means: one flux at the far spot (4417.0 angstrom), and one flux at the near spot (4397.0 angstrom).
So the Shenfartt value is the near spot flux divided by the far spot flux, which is 1.03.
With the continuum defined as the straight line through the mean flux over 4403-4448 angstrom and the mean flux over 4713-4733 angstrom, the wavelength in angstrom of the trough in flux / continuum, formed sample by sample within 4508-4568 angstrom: 4522.0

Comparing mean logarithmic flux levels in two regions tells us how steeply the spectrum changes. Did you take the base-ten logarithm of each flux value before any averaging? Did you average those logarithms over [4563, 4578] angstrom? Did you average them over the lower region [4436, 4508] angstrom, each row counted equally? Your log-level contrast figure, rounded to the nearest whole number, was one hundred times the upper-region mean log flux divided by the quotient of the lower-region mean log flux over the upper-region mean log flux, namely 107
